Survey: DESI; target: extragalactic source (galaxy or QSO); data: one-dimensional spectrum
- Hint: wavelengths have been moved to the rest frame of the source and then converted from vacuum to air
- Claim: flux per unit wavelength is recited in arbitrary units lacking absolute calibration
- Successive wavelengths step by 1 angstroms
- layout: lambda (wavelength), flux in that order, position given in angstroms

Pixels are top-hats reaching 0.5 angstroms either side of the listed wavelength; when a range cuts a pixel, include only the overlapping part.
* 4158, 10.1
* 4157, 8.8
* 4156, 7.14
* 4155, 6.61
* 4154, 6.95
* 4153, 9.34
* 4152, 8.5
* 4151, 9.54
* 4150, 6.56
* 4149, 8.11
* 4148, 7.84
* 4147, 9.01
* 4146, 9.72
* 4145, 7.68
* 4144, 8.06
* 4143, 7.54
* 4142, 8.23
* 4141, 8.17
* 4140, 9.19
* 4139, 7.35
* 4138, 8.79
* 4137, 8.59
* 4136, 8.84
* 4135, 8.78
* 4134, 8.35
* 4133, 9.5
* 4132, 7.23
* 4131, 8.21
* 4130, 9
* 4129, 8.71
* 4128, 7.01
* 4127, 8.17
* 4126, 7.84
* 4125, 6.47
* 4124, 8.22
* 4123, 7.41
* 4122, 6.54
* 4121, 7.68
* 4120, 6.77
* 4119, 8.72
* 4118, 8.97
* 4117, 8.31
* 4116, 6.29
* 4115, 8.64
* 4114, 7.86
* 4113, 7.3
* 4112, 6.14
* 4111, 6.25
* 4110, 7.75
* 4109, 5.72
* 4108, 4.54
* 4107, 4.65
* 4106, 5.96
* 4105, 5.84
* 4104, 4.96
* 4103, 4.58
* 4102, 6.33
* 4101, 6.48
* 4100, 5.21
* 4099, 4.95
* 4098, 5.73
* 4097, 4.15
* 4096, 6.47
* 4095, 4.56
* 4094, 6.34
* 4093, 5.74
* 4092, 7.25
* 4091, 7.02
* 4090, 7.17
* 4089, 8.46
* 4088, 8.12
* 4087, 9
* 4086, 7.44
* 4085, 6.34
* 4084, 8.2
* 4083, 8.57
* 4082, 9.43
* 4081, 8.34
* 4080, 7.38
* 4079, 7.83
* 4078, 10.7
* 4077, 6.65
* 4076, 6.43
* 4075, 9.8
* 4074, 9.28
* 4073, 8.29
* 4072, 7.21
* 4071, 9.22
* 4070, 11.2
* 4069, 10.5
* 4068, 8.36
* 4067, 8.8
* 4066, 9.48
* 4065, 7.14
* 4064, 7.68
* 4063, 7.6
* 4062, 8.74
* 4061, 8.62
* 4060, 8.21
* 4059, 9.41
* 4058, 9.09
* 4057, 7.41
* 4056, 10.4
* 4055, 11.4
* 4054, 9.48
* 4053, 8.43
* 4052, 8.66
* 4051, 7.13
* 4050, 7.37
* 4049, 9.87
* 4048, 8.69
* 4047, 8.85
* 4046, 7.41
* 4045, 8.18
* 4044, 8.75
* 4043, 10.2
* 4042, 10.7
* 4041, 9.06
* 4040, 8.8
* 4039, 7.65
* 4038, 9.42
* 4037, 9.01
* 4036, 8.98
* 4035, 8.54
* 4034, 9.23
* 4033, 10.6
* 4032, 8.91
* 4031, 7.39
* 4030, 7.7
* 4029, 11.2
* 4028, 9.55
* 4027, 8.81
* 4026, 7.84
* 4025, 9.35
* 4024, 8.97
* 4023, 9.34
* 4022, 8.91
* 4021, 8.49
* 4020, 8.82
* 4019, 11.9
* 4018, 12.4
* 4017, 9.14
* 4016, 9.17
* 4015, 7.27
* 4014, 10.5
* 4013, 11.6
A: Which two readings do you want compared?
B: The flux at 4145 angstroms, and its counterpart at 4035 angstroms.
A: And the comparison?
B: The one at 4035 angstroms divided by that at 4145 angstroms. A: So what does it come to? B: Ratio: 1.11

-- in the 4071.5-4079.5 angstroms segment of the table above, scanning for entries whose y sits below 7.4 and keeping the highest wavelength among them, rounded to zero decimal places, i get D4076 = 4077 angstroms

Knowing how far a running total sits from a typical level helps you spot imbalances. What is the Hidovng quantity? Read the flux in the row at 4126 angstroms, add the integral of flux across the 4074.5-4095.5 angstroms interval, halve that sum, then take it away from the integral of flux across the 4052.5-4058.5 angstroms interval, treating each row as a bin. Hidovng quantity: -28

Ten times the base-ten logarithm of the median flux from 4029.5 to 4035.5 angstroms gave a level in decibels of 9.41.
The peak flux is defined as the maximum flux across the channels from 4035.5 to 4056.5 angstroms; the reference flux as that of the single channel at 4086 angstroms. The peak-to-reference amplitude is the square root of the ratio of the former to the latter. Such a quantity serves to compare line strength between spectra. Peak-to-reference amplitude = 1.24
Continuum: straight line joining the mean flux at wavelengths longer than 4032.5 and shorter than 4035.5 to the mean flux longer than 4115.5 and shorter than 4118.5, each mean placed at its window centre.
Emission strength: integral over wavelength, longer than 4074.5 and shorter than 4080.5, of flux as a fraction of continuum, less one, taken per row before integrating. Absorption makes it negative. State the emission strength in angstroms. -0.34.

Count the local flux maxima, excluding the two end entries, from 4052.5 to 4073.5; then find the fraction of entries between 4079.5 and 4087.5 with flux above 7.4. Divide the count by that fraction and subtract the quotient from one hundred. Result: 92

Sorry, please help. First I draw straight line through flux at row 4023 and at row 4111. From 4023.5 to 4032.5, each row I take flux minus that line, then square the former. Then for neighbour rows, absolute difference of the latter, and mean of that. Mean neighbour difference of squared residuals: 1.7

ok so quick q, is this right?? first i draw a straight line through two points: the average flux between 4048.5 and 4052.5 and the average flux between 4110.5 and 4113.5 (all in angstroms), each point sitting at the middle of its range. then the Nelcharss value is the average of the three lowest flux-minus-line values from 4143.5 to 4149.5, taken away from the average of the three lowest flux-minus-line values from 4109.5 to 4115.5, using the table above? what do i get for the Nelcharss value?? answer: -2.2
